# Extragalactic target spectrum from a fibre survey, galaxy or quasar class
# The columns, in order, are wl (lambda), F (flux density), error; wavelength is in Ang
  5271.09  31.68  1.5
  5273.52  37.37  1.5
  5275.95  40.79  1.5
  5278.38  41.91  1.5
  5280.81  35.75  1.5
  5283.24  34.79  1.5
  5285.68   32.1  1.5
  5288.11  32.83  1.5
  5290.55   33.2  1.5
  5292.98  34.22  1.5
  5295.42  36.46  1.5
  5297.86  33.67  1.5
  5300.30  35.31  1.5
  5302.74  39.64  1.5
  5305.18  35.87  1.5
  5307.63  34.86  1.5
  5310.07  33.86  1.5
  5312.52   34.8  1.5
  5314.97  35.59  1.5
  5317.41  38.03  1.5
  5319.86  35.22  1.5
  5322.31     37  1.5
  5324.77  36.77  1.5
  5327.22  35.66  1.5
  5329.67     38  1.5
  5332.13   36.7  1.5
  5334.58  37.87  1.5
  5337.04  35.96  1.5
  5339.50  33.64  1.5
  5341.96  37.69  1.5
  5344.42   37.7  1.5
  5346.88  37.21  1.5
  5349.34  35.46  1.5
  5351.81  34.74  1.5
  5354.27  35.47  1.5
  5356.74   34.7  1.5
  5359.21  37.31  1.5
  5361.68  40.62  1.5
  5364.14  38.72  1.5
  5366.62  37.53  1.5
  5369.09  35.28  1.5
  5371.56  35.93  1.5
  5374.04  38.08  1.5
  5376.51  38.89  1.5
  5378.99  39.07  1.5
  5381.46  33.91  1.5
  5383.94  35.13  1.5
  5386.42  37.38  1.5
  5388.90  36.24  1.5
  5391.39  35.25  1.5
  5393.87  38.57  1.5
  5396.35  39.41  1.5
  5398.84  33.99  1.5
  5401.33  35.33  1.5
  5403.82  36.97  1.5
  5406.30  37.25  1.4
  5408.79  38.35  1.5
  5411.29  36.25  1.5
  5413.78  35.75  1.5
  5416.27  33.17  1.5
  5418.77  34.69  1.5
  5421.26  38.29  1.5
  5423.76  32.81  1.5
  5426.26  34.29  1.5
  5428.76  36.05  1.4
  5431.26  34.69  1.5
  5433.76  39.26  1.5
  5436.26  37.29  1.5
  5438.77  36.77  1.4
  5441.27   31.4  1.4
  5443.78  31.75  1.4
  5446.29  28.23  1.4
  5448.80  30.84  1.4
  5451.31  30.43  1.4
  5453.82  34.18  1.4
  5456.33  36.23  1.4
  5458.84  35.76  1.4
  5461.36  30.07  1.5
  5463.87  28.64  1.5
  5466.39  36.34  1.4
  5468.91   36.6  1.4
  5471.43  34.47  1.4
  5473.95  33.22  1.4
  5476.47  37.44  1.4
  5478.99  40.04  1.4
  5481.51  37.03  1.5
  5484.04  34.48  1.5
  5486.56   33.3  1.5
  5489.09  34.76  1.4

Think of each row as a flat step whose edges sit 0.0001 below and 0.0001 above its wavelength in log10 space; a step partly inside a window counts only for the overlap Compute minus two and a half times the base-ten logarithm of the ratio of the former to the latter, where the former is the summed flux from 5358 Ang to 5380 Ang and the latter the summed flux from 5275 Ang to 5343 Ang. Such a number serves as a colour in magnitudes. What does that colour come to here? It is 1.2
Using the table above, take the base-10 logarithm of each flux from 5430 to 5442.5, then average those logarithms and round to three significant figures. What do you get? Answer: 1.55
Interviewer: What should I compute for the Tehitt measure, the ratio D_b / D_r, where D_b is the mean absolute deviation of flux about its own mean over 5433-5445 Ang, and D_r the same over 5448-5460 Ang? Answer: 1.30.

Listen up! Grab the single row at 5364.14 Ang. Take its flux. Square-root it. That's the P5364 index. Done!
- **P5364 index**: 6.22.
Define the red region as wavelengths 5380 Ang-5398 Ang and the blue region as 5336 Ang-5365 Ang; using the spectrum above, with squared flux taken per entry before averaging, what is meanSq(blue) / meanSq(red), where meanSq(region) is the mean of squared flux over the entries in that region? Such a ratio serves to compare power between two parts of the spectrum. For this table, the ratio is 1.00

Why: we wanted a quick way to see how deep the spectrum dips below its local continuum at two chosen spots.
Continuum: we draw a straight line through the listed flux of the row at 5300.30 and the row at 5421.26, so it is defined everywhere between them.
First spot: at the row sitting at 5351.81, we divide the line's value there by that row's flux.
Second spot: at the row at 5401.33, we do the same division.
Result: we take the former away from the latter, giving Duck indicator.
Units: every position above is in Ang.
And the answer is 0.02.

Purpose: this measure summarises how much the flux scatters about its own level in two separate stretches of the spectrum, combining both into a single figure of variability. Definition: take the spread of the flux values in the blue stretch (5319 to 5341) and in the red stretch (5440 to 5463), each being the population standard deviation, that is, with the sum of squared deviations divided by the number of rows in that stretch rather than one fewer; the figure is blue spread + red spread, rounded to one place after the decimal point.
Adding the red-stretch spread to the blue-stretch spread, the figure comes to 3.8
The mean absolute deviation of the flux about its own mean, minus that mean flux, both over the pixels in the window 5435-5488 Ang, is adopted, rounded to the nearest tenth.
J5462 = -31.3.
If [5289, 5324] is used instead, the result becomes -34.2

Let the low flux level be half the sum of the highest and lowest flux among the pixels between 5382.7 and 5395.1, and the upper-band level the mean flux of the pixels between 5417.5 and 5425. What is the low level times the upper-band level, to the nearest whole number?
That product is 1299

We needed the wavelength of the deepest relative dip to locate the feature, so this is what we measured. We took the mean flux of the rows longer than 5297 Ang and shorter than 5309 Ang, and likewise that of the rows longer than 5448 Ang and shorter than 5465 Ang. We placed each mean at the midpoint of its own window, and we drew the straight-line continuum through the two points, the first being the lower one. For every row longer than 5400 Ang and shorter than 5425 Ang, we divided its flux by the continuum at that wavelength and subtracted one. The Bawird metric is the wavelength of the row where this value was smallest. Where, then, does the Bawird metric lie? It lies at 5423.76 Ang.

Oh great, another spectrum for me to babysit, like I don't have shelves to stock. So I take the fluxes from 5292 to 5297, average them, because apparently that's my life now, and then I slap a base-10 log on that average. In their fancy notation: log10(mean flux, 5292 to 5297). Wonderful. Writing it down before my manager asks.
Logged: 1.55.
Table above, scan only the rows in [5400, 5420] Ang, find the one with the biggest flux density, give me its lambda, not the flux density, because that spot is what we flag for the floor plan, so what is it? 5408.79 Ang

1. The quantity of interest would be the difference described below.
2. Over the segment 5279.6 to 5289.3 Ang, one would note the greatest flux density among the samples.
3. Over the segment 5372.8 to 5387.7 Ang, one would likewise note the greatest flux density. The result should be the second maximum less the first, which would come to 3.3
